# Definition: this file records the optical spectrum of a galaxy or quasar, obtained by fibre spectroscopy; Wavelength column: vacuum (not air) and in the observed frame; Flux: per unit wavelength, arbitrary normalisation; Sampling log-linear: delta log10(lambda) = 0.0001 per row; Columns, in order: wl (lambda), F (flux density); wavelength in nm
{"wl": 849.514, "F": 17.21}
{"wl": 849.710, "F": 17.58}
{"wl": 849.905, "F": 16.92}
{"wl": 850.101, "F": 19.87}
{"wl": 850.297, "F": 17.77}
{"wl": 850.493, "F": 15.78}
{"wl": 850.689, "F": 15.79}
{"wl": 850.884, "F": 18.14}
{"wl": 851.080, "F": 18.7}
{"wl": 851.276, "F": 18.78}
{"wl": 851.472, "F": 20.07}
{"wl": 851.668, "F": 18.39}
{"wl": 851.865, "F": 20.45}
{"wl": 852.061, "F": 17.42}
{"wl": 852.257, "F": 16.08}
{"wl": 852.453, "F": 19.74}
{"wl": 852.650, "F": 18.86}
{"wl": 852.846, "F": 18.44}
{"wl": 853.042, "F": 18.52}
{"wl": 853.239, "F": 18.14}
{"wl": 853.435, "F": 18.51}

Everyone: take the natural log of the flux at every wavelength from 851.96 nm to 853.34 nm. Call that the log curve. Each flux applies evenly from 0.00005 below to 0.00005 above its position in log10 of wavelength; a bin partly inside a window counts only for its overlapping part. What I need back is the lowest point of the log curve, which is 2.78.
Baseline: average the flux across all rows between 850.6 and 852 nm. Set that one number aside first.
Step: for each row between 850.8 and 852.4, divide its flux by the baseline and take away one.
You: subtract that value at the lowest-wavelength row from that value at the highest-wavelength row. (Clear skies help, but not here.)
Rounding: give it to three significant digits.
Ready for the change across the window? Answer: -0.111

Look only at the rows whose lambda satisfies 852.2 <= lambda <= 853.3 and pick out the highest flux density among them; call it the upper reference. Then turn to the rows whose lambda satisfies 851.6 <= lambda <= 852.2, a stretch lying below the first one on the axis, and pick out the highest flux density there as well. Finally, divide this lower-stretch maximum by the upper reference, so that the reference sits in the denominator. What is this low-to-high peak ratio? 1.04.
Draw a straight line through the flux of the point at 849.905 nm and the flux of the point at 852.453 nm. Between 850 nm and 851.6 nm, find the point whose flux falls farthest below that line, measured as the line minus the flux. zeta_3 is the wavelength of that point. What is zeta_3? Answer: 850.689 nm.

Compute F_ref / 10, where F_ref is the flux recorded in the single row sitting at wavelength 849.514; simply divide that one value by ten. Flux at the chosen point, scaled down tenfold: 1.72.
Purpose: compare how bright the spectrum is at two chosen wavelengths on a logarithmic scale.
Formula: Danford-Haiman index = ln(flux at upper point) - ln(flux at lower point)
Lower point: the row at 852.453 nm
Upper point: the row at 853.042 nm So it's -0.06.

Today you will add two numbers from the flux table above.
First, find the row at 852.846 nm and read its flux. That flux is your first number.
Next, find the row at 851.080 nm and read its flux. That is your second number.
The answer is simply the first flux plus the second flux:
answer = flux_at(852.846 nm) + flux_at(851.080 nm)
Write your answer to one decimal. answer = 37.1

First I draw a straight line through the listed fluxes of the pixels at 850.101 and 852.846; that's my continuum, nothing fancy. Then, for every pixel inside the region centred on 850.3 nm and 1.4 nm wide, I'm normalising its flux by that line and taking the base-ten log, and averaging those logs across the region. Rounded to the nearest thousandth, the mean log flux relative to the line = -0.056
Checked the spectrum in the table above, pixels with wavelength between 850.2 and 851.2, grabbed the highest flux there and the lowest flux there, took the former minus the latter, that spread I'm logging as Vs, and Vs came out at 2.9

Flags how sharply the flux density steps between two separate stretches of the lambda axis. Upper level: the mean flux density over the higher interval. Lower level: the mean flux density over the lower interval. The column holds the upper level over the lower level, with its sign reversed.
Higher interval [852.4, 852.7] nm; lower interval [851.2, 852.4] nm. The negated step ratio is -1.04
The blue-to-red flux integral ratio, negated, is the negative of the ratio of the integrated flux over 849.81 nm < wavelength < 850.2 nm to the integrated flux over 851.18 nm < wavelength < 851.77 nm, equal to -0.6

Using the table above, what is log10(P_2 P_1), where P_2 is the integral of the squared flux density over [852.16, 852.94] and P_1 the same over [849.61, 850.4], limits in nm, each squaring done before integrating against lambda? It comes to 4.83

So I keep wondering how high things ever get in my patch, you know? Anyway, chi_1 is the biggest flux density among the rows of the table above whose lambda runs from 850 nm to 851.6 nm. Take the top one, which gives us 20.07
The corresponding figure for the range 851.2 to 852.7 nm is 20.45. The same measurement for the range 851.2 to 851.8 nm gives 20.07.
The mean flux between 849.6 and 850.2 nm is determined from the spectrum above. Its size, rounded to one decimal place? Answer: 18.1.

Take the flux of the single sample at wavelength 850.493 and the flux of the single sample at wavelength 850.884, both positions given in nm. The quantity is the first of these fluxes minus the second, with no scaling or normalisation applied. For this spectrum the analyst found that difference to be -2.4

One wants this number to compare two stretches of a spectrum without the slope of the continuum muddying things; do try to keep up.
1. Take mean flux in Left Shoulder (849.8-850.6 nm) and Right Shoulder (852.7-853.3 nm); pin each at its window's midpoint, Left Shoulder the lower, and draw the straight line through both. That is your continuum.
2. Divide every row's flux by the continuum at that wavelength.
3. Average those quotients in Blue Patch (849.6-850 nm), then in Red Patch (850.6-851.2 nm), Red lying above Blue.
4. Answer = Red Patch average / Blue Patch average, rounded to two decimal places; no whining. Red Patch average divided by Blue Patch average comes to 1.00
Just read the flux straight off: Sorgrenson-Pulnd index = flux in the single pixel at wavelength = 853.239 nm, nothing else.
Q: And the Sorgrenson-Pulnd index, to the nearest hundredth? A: 18.14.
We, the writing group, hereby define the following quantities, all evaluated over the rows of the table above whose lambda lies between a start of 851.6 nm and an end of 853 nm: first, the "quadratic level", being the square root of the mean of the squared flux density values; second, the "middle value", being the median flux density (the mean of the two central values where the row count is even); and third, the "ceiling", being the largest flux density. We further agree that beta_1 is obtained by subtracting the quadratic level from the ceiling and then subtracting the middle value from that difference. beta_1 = -16.5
